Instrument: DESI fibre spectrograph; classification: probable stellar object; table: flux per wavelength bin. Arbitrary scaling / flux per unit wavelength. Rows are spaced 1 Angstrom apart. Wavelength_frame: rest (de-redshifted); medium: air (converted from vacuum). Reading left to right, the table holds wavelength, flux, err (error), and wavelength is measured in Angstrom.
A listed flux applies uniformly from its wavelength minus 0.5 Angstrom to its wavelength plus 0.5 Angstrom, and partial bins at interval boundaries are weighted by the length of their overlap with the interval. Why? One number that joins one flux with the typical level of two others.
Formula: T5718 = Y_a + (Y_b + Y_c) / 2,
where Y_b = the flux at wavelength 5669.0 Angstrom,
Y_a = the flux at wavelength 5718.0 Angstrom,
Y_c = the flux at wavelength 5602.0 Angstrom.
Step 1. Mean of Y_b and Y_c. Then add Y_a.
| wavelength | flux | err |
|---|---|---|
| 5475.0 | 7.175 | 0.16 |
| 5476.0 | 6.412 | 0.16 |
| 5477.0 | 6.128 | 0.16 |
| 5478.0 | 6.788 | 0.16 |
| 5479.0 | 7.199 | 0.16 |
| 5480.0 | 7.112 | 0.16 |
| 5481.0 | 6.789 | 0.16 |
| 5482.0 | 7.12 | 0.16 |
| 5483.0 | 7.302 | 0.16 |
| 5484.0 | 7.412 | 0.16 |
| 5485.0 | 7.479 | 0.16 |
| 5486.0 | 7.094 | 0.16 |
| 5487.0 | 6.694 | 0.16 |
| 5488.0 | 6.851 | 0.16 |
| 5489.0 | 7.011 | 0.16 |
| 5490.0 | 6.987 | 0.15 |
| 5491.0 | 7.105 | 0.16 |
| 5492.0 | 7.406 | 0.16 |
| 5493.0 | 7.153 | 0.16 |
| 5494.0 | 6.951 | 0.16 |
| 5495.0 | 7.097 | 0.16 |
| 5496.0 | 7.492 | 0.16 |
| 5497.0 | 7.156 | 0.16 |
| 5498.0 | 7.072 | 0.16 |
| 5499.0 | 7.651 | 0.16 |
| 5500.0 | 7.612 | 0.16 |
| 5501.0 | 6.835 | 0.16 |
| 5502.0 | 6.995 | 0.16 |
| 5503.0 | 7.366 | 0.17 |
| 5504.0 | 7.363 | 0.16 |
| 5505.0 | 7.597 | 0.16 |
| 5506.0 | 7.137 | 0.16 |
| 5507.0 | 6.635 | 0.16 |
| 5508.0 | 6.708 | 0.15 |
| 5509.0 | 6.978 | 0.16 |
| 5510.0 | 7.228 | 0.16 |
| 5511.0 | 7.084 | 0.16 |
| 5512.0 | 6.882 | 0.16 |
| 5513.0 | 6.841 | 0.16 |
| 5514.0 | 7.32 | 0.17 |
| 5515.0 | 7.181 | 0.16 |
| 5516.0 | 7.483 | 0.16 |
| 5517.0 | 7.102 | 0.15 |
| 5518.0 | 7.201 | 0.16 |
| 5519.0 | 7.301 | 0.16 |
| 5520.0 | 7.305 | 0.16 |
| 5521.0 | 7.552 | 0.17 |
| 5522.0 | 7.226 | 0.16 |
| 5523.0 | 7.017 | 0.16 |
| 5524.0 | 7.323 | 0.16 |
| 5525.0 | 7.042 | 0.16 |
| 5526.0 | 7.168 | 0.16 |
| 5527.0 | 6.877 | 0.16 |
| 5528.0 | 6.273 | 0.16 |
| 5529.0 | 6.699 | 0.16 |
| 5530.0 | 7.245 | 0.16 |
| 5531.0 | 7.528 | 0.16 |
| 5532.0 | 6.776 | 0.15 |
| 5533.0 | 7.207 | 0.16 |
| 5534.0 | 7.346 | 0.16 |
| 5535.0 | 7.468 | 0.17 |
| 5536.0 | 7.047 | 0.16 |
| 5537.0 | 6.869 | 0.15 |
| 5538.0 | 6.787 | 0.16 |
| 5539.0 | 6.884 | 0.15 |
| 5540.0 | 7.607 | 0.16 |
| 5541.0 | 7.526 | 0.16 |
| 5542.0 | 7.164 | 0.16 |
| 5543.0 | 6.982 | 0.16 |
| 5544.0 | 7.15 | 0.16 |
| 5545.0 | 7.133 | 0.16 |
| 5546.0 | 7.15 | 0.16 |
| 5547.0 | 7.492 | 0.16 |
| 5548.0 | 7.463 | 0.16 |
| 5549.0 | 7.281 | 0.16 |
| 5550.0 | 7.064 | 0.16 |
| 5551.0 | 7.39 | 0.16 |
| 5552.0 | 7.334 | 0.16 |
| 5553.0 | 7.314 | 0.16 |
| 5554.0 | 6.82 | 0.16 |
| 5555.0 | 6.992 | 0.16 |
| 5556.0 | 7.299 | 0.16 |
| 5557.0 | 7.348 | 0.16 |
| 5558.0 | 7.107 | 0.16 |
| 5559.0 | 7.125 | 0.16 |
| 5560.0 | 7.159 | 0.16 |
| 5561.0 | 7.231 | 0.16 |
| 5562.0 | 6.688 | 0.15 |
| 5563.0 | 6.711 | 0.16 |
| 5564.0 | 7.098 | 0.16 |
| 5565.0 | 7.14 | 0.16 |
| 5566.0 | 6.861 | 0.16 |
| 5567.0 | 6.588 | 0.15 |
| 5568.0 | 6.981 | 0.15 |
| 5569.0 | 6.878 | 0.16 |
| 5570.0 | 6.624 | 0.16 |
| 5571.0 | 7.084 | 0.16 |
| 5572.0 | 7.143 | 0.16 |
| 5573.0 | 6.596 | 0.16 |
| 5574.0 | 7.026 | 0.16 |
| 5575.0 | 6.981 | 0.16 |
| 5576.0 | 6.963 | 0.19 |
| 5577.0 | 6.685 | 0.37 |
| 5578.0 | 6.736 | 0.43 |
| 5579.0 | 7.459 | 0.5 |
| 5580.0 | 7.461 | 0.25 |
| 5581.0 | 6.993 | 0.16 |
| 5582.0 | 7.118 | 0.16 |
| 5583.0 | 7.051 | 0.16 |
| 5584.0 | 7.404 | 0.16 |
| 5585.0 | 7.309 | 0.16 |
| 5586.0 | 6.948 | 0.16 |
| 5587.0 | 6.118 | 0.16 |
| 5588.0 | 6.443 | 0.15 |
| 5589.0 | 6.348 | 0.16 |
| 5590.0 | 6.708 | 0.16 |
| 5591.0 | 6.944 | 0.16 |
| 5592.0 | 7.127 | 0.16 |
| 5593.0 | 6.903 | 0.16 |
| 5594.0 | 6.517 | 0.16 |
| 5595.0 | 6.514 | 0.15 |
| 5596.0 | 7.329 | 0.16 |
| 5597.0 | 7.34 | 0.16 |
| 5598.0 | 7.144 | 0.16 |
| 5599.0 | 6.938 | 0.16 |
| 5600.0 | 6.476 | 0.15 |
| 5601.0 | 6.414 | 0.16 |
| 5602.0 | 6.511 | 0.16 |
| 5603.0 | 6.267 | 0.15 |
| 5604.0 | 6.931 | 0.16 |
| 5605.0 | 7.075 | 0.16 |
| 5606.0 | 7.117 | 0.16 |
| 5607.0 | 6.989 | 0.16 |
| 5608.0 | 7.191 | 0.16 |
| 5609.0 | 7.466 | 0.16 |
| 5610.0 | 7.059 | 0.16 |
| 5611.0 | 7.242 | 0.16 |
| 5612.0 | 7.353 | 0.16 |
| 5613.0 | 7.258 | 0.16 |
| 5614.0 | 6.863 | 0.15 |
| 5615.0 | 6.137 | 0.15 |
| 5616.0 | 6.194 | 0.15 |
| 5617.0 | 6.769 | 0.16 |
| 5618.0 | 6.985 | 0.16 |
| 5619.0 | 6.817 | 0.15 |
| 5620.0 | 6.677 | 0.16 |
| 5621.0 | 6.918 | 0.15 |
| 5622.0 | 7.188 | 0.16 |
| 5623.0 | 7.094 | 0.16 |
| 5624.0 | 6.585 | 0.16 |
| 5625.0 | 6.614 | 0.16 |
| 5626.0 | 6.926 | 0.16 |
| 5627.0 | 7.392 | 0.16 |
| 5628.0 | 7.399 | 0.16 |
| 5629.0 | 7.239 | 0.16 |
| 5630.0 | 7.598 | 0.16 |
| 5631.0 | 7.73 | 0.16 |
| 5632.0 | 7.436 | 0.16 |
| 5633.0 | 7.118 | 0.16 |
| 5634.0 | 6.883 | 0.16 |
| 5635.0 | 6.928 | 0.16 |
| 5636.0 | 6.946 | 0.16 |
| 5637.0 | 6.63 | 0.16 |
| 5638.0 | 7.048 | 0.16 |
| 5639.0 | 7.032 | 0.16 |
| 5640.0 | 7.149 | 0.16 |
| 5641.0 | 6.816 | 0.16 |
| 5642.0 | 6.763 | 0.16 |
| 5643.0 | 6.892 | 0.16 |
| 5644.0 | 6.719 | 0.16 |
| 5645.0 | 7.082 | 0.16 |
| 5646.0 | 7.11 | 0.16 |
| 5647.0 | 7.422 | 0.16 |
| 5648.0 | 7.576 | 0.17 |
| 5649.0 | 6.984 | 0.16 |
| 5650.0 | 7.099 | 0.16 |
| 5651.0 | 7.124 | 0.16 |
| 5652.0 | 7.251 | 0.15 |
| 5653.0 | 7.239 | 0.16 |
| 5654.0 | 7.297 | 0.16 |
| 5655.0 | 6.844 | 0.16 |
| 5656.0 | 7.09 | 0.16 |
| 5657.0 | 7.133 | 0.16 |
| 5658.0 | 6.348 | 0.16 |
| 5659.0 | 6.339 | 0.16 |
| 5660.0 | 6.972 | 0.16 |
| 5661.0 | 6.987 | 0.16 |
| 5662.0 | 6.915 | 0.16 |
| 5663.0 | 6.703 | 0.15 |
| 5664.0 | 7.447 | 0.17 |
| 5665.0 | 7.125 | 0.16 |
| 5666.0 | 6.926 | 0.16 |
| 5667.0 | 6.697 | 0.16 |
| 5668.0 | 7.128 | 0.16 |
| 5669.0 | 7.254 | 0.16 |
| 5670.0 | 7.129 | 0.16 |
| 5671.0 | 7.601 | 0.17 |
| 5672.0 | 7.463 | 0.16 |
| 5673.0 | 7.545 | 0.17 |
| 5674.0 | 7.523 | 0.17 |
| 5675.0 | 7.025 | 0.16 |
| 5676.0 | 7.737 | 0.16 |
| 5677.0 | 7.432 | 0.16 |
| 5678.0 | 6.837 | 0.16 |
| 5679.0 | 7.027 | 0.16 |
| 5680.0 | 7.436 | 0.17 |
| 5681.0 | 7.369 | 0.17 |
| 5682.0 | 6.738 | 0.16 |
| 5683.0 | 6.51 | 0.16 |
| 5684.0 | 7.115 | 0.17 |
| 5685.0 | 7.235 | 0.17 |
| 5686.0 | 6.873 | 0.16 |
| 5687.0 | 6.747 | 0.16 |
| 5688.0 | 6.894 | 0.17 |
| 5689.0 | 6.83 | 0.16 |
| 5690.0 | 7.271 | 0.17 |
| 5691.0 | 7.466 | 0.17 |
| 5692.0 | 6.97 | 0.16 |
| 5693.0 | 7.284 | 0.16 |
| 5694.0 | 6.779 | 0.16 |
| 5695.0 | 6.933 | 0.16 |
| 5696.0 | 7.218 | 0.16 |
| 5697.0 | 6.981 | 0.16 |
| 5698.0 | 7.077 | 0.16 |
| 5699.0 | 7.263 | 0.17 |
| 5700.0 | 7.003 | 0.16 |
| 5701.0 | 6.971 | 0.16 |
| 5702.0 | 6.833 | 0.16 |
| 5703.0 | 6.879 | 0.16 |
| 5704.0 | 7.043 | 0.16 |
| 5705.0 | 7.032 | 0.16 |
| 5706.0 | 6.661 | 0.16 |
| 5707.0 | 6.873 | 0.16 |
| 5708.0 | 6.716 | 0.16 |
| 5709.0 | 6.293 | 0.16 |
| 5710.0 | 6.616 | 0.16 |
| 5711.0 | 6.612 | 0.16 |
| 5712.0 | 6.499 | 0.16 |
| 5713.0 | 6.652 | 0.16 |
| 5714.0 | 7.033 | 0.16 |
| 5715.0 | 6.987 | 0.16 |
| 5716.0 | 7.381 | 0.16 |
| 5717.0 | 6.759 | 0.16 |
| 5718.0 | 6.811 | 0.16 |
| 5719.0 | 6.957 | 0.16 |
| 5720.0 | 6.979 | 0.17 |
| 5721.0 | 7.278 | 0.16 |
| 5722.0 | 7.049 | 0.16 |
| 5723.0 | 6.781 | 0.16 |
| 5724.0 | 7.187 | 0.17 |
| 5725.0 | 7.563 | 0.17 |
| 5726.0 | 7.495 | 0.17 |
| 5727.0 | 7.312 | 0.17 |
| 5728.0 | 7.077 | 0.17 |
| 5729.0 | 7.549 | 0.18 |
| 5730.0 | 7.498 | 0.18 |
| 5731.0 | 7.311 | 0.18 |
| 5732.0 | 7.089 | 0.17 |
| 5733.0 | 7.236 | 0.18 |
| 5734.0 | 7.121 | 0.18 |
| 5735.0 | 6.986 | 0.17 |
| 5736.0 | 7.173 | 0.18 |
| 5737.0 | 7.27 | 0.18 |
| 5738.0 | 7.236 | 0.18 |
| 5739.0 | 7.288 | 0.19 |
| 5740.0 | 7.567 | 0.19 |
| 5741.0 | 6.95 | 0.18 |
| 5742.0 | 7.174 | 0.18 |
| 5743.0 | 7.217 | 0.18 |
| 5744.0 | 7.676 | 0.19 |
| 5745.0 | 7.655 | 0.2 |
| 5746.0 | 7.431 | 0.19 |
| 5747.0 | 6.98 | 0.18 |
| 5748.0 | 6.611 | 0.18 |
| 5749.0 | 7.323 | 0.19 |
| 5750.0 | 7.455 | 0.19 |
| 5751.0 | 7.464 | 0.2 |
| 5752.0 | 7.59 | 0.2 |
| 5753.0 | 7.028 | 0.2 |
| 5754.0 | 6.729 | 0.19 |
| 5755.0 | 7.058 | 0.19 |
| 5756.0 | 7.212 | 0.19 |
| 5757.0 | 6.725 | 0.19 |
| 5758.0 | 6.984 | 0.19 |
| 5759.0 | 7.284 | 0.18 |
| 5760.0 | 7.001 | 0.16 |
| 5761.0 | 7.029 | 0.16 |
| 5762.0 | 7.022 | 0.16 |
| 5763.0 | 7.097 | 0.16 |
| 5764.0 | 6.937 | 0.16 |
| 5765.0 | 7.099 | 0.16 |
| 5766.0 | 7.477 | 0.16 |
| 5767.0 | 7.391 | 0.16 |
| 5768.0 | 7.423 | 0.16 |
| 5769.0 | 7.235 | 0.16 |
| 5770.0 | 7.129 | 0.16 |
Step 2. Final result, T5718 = 13.7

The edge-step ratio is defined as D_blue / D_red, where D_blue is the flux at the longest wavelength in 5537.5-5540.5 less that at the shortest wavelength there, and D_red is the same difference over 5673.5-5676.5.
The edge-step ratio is 4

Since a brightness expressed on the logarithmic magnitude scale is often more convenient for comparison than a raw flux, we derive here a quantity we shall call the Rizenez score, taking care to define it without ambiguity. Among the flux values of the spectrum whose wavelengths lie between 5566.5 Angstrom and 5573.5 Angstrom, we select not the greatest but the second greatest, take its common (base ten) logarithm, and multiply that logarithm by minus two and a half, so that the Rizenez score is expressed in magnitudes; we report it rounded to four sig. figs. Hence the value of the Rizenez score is -2.126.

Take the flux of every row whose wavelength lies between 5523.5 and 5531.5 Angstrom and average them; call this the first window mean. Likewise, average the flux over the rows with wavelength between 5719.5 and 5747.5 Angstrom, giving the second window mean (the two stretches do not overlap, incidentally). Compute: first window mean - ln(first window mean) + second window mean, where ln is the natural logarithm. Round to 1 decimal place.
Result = 12.3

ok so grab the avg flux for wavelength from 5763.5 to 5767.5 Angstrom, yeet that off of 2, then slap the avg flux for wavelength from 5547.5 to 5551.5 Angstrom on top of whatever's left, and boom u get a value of 2.07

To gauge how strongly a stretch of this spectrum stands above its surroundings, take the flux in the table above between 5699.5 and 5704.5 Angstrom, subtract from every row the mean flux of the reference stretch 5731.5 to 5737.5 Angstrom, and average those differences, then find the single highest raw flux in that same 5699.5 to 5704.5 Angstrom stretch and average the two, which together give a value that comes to 3.42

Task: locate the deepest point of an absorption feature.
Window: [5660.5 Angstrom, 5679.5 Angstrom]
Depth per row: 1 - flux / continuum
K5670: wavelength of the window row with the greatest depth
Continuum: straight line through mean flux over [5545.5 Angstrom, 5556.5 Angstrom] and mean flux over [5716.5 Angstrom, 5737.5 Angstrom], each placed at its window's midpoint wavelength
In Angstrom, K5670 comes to 5667.0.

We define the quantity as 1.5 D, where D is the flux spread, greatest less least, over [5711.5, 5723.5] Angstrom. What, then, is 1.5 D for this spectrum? 1.3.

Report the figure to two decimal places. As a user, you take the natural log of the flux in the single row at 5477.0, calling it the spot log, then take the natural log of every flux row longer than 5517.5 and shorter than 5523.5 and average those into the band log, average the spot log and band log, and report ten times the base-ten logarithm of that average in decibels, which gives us 2.78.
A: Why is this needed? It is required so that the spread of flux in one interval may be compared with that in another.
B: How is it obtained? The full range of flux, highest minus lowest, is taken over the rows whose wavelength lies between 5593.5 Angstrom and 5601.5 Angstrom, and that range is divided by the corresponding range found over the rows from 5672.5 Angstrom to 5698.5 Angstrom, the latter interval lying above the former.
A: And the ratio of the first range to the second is 0.75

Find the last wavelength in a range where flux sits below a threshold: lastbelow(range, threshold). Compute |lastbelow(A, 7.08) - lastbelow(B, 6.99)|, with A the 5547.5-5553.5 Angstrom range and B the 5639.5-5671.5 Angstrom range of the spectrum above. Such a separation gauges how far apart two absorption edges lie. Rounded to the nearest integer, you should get 117 Angstrom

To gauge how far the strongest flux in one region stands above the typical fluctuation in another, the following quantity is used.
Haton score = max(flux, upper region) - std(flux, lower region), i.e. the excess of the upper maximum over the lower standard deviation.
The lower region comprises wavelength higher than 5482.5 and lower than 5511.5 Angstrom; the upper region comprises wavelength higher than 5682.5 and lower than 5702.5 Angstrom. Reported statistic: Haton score 7.19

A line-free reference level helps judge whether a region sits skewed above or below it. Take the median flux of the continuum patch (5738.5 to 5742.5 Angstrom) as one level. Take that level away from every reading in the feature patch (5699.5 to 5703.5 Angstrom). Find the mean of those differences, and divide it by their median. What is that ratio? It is 1.0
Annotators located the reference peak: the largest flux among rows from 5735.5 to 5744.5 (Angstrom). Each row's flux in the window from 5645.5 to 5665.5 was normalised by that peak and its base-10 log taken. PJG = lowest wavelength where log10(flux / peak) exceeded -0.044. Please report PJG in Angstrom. 5646.0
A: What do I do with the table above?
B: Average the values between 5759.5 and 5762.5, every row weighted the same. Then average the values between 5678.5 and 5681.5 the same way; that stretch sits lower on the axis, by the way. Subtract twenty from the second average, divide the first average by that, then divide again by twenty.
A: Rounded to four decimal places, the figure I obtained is -0.0276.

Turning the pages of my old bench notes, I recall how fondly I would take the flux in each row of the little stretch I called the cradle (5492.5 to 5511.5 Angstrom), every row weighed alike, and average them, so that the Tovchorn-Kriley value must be 7.16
